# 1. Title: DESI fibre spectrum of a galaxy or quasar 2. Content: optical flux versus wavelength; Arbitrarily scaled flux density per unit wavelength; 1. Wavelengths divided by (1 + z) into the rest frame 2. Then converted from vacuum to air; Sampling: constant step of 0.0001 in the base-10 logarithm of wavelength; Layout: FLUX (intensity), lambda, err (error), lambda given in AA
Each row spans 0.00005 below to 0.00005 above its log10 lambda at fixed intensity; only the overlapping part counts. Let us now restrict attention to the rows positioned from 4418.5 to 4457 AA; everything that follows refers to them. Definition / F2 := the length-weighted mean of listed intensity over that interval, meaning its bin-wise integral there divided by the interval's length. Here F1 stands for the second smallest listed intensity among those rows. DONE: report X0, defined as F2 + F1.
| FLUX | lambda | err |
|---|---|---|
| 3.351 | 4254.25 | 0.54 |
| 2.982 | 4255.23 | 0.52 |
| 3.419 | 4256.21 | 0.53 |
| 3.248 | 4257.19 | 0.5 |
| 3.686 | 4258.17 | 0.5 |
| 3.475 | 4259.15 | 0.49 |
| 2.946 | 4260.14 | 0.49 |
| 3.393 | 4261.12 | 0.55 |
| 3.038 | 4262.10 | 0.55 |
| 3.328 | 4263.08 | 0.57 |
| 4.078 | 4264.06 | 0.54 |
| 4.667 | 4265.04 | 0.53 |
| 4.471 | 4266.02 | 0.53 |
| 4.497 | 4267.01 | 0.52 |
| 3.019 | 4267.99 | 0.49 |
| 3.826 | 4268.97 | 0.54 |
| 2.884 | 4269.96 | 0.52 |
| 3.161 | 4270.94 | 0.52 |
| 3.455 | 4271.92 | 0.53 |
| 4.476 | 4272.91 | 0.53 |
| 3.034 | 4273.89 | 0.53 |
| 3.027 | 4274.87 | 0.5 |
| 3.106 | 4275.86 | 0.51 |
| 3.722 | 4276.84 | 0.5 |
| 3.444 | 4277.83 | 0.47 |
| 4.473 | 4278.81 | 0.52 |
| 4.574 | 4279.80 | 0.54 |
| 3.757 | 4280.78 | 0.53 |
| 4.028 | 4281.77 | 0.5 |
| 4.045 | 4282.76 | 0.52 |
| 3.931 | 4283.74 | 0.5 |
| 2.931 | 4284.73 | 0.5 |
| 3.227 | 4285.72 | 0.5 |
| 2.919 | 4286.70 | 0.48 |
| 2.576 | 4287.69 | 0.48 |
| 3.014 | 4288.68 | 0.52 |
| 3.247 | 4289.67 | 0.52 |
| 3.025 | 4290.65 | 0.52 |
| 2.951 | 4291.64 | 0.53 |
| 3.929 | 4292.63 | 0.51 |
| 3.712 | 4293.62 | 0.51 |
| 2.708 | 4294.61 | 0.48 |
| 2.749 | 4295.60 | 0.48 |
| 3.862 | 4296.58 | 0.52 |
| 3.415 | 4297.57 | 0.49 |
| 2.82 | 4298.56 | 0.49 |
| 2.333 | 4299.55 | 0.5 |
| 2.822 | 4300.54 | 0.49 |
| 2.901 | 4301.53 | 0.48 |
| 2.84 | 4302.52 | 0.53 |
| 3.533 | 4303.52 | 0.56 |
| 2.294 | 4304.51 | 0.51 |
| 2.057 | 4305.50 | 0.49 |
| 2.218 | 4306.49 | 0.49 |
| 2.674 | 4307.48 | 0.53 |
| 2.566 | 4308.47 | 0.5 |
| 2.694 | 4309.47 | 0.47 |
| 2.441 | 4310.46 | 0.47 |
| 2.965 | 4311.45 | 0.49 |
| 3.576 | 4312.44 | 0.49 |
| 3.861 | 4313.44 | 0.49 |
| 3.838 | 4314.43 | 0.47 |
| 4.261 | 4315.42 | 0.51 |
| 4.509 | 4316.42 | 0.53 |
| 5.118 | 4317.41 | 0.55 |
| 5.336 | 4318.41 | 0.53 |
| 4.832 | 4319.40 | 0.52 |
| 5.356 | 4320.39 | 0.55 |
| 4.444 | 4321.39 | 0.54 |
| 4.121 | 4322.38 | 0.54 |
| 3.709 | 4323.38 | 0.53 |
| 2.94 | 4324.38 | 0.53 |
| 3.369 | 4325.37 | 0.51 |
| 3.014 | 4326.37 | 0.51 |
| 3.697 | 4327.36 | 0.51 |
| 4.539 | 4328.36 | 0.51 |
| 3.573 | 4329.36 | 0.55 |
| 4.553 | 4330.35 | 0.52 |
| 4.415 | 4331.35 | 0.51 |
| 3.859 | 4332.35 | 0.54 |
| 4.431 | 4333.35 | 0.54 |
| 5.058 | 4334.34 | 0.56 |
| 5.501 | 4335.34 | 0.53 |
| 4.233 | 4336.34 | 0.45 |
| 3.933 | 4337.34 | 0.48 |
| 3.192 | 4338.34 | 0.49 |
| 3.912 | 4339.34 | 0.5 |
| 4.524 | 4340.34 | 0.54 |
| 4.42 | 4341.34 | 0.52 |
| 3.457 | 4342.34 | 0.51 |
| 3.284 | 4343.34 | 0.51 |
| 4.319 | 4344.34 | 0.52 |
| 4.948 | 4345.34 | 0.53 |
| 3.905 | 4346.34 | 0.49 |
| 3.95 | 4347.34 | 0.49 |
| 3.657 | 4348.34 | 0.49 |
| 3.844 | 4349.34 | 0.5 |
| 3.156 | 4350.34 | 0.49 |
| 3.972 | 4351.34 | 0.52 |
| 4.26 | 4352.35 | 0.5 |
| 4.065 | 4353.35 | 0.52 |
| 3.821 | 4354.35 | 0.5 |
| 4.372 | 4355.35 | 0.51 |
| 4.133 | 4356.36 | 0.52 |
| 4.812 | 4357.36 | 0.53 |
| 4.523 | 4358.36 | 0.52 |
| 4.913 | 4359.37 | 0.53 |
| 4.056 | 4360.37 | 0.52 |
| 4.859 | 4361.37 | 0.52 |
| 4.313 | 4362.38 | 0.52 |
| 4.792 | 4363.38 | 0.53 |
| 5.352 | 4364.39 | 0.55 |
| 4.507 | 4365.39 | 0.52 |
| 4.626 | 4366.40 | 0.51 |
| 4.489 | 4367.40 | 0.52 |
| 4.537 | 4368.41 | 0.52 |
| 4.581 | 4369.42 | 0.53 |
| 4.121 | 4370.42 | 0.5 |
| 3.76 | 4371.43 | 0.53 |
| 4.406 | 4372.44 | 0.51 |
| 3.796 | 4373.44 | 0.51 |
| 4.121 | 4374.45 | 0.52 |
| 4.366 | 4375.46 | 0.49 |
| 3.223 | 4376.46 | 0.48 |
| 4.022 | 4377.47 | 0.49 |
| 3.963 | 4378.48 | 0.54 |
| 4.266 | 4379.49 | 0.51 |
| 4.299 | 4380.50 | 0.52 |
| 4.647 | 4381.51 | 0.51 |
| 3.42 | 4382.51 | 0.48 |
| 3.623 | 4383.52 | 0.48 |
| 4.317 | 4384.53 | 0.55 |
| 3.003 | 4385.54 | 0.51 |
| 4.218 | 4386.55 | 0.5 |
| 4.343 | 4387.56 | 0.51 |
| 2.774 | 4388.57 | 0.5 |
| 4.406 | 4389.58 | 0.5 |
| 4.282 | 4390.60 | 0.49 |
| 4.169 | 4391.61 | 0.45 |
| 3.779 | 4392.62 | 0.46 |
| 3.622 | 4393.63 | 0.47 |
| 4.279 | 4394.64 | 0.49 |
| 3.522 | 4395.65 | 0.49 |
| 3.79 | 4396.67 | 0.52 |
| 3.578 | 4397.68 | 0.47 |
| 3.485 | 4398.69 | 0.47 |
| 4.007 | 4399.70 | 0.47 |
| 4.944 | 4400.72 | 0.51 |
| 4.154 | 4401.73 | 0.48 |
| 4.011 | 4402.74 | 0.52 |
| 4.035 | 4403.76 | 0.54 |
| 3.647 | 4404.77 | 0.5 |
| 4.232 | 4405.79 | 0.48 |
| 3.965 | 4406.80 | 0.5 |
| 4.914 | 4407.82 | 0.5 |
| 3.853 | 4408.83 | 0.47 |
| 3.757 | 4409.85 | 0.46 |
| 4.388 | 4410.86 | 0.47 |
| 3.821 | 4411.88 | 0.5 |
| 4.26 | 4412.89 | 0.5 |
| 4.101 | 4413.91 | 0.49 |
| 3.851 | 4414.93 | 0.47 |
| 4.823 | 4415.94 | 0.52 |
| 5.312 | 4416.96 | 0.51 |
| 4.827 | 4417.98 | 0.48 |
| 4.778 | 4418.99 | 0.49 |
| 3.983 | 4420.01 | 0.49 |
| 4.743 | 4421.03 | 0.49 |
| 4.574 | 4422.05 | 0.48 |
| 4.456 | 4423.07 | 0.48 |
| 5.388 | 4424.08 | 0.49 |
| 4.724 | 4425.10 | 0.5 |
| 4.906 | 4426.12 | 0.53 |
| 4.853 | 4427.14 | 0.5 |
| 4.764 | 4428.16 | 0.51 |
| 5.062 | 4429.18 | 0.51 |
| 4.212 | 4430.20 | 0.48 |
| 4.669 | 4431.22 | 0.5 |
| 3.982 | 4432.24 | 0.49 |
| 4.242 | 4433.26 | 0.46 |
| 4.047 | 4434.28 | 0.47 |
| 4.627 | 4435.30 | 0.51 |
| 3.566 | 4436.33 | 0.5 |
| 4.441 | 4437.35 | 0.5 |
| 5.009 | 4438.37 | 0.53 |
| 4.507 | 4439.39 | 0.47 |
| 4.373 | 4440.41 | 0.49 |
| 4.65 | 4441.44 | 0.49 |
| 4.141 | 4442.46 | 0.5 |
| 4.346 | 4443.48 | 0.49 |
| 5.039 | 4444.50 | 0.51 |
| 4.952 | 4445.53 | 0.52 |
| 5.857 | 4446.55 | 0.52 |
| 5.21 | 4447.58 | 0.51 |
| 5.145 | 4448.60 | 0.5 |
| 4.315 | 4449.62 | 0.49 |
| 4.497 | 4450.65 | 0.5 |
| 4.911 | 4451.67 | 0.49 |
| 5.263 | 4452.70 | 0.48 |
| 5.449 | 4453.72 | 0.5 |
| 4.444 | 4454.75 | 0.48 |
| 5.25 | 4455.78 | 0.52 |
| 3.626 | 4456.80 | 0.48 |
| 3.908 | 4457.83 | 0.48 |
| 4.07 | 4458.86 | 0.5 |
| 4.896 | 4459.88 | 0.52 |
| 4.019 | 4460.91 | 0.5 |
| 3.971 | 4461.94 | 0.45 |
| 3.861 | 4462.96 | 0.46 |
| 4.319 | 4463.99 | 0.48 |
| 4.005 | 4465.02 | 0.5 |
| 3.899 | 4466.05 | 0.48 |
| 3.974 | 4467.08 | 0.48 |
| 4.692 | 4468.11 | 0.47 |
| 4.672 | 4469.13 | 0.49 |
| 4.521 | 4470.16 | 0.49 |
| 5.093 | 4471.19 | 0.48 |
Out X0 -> 8.3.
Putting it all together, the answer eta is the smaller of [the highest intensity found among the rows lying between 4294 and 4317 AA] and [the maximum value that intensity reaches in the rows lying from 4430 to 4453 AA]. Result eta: 4.51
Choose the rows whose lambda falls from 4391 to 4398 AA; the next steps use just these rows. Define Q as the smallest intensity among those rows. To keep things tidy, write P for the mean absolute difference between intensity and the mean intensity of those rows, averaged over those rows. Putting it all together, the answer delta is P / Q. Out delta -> 0.07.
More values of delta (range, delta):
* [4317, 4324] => 0.14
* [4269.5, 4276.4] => 0.13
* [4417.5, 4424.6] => 0.07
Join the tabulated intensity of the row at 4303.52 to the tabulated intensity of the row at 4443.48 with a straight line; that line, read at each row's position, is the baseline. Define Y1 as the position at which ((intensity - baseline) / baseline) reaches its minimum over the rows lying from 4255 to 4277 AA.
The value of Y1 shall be 4269.96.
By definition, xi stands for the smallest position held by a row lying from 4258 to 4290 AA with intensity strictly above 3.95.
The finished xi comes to 4264.06 AA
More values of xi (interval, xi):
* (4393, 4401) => 4394.64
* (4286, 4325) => 4315.42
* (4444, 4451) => 4444.50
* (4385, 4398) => 4386.55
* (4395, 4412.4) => 4399.70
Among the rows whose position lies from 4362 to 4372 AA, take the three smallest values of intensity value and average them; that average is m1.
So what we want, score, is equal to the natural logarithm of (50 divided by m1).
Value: 2.51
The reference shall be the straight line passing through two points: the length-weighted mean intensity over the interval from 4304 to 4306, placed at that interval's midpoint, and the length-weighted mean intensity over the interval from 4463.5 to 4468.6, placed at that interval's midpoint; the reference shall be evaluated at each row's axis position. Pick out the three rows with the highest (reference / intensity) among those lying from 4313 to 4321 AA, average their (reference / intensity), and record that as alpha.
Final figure 0.58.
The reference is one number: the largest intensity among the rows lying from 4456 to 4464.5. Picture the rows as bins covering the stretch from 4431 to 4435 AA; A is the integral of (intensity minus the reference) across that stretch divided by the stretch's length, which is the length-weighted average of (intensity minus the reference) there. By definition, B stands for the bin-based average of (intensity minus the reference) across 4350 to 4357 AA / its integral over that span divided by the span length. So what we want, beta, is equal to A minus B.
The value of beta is 0.2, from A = -0.7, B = -0.89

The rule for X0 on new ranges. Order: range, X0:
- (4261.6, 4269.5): 6.9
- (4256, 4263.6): 6.4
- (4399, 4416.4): 7.9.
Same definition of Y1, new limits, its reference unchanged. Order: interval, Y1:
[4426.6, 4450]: 4436.33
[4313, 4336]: 4324.38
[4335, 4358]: 4350.34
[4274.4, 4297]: 4287.69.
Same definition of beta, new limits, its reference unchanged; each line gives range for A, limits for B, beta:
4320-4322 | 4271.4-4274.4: 1.2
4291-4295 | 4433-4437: -0.8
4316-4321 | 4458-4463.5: 0.9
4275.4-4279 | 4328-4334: -0.6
